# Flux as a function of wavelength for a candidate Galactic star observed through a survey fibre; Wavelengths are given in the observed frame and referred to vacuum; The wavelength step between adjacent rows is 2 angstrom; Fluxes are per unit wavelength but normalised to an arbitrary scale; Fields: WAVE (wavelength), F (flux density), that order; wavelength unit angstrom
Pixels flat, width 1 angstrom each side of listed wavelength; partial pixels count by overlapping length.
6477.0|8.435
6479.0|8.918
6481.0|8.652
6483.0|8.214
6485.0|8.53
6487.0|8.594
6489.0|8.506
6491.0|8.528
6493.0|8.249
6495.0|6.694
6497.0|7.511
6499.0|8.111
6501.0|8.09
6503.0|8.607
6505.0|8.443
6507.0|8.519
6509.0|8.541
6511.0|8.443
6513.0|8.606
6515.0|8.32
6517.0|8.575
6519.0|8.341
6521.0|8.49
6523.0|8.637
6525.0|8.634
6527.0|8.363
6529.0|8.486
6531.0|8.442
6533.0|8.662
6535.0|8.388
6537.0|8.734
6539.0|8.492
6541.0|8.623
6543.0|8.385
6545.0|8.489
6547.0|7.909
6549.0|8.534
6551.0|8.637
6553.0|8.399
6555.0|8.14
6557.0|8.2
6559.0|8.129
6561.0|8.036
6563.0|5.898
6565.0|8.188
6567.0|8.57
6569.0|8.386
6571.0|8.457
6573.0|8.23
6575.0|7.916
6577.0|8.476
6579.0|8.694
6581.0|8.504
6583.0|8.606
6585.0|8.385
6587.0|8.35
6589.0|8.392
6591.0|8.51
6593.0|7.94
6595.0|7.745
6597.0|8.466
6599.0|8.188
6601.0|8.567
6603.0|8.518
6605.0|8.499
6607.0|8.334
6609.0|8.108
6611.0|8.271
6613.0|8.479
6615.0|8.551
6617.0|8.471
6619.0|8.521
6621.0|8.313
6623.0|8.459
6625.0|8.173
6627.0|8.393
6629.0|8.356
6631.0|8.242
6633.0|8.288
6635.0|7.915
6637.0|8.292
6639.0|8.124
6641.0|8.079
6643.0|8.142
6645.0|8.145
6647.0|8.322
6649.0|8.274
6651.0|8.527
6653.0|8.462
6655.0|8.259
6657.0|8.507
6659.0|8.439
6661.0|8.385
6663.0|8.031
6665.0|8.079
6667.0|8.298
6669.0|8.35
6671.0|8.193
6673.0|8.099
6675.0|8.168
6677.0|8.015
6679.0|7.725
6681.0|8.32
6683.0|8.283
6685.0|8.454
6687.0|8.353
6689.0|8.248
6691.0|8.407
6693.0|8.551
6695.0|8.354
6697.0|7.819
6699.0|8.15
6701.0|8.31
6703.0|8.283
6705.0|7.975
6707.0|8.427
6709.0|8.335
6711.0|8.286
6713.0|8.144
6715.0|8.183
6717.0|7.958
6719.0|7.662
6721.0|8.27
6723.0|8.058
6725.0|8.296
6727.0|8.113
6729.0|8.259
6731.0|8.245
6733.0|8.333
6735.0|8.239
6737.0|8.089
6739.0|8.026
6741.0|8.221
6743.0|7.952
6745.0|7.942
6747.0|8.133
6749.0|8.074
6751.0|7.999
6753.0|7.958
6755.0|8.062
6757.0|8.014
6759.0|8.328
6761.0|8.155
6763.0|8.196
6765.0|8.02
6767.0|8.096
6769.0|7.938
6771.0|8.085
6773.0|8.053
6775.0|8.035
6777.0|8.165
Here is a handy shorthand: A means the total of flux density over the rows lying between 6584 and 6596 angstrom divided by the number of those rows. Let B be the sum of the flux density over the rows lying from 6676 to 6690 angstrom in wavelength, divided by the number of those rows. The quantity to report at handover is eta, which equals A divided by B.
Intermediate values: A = 8.22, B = 8.20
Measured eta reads 1.00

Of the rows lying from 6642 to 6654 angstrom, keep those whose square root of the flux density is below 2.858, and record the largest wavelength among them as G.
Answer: 6645.0 angstrom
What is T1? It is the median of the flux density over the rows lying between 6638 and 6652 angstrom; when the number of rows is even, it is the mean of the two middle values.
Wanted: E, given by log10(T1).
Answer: 0.911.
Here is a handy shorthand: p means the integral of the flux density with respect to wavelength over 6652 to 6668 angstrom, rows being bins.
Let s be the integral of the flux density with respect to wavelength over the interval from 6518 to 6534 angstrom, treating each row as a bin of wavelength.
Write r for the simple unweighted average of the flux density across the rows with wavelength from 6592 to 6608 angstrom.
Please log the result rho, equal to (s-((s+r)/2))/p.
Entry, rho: 0.481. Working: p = 133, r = 8.28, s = 136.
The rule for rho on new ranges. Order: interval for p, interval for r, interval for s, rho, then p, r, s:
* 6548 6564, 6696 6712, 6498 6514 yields 0.494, 128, 8.20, 135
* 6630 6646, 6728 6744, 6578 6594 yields 0.485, 130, 8.17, 135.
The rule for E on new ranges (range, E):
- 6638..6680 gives 0.913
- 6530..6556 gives 0.929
